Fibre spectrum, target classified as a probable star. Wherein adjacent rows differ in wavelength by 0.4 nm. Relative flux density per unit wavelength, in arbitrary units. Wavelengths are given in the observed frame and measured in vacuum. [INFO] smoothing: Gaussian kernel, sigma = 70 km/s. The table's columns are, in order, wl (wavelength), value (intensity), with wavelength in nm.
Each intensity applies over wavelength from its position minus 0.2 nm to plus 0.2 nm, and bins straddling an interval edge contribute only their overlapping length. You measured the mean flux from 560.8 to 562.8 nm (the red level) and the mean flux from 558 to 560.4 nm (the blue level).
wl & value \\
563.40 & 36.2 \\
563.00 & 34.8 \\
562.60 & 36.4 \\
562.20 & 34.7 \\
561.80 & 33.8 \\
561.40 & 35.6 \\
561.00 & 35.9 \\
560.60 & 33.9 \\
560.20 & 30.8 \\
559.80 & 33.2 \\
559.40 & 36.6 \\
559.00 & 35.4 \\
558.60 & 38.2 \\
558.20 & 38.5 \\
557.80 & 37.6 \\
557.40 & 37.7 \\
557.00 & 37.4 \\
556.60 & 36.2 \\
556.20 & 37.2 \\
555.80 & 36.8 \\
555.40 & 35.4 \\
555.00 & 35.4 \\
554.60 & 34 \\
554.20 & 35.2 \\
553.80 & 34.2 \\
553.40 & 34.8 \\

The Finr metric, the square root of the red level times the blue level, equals 35.4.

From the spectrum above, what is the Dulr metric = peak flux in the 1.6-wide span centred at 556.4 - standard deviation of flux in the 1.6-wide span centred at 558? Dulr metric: 37.0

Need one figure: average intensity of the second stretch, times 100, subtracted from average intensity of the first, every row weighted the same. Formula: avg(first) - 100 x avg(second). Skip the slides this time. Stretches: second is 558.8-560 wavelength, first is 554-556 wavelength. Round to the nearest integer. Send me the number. -3471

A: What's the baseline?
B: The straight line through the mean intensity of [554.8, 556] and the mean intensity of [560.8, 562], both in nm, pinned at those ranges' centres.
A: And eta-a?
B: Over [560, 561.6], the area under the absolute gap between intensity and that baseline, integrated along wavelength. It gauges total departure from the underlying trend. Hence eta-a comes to 2.8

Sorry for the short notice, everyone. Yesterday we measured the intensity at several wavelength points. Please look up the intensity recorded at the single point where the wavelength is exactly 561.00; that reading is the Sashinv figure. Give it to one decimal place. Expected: 35.9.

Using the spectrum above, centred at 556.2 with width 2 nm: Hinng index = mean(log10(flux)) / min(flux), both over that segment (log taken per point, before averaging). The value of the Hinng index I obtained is 0.044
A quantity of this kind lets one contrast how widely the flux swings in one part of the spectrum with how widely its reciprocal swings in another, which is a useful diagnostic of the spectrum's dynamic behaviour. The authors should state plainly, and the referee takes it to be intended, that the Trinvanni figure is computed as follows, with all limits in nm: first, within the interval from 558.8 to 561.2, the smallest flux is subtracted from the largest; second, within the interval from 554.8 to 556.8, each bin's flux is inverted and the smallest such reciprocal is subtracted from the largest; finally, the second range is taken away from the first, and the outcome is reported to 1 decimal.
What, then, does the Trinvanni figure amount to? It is 5.8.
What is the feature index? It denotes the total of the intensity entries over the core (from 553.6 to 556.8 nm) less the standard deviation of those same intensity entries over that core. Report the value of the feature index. 283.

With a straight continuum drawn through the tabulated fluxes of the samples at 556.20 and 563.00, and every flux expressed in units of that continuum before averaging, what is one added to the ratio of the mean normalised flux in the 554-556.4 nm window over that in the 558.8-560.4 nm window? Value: 2.01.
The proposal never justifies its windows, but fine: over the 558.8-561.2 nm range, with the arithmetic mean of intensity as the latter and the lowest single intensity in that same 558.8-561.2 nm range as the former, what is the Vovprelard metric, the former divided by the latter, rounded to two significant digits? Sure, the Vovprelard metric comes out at 0.90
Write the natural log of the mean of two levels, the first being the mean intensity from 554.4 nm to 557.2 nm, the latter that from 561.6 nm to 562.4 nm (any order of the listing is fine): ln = 3.56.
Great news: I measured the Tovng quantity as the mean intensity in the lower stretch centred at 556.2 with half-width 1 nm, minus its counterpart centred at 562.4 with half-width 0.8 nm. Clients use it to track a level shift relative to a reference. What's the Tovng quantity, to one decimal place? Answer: 1.7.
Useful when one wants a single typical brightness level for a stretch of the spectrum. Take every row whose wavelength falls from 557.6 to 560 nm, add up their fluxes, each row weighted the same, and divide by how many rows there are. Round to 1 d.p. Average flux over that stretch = 36.6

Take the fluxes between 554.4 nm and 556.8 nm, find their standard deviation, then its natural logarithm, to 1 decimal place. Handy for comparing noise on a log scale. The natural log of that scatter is 0.1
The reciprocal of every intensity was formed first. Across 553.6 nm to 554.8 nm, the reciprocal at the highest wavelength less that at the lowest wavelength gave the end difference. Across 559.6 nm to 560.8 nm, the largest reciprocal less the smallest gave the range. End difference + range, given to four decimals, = 0.0031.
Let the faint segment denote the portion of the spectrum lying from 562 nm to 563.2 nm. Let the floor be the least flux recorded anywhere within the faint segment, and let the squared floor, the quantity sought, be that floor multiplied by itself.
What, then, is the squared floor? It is 1204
